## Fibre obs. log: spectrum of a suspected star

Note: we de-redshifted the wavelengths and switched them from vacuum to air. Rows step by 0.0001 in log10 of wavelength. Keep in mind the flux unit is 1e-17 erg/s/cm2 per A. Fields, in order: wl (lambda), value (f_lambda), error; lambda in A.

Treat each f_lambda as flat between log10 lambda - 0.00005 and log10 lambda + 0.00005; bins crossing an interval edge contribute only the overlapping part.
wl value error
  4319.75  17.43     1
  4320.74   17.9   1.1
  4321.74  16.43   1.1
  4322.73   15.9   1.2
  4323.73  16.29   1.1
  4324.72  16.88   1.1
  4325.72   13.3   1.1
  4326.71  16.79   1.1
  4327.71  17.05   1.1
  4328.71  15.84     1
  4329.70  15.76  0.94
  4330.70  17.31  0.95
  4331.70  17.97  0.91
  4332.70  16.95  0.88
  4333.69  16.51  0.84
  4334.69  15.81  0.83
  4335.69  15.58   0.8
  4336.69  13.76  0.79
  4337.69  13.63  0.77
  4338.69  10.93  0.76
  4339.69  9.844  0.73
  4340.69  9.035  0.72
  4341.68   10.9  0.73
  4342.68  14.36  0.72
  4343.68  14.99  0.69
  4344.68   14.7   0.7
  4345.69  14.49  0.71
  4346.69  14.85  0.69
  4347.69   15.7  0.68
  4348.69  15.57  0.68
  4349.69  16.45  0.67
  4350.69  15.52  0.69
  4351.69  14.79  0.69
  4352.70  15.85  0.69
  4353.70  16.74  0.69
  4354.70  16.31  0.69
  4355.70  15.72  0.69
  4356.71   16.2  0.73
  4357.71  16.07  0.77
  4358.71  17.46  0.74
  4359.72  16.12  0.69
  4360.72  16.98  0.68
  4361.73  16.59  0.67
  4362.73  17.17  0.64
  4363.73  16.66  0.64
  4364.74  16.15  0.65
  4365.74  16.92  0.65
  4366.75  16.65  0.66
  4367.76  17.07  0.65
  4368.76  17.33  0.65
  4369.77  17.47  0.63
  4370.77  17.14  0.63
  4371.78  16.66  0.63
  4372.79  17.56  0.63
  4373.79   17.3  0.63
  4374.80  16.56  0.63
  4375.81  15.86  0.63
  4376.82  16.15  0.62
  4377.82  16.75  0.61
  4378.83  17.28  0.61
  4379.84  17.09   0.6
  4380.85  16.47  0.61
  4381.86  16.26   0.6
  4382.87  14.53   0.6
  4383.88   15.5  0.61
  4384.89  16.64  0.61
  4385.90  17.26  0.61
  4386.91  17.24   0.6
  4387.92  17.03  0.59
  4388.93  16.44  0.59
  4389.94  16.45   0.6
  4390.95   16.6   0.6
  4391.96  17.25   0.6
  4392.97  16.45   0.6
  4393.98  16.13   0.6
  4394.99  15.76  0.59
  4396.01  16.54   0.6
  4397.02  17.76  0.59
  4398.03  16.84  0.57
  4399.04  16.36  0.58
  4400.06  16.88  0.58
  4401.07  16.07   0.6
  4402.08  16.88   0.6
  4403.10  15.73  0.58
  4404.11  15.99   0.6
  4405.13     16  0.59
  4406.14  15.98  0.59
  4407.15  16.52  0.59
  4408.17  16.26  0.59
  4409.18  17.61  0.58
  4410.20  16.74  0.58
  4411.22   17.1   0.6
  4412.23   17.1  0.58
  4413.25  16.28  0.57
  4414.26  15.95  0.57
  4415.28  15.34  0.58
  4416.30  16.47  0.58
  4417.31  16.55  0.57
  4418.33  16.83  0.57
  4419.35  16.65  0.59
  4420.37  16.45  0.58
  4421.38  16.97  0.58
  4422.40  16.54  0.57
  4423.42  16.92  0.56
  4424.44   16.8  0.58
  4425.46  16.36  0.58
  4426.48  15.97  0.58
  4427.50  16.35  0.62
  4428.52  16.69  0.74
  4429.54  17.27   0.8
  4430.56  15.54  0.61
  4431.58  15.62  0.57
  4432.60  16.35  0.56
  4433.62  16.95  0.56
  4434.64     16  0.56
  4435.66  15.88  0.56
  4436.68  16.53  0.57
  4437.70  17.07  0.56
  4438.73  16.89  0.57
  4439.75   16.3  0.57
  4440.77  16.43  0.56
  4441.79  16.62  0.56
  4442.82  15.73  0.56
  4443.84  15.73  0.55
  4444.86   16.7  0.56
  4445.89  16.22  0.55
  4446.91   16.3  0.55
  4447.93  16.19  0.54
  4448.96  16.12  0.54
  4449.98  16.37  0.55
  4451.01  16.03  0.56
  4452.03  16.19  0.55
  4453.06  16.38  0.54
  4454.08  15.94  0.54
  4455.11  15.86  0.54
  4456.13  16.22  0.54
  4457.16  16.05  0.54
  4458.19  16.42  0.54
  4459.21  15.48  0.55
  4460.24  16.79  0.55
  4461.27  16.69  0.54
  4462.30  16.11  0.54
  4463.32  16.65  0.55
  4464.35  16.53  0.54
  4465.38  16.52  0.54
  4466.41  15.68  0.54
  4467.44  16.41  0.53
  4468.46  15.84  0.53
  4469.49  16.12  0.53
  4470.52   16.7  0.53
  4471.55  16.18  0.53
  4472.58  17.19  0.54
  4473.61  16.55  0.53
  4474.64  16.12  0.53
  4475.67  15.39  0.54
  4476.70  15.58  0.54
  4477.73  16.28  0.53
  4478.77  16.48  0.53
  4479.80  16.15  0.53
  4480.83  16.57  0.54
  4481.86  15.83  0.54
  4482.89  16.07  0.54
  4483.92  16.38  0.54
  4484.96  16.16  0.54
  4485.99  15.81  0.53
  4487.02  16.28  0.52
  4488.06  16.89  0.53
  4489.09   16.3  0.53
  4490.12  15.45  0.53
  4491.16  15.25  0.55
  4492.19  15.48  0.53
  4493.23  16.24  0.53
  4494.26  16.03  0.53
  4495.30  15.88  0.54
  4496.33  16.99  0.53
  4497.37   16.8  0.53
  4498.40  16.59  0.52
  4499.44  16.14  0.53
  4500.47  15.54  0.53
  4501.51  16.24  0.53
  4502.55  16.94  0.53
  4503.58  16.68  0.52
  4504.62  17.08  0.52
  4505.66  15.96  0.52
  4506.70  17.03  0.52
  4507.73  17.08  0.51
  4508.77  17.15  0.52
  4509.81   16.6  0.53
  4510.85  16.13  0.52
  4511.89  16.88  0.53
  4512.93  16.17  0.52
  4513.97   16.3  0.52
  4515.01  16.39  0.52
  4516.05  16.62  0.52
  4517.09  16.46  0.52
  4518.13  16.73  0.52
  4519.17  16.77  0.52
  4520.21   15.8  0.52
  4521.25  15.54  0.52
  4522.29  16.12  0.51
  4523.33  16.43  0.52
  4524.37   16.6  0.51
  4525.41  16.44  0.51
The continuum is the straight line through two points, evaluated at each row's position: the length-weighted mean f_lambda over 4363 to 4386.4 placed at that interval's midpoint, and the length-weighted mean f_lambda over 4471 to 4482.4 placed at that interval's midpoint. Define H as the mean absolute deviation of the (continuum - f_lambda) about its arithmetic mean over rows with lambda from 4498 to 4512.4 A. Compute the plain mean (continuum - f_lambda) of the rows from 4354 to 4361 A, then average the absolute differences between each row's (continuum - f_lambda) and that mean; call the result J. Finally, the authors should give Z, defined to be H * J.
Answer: 0.19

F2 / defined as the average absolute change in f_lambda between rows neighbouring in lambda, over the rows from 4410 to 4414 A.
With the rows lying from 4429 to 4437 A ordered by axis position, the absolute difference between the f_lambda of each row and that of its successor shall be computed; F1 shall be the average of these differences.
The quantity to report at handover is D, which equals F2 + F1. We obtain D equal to 1.09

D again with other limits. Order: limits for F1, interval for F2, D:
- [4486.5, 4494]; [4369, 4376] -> 1.11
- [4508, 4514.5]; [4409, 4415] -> 1.00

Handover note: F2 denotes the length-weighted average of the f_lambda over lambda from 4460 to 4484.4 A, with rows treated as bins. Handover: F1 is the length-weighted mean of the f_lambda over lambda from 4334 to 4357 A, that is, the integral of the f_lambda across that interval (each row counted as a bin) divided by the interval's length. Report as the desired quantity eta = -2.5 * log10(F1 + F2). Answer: -3.72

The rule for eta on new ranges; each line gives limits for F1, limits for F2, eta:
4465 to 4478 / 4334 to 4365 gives -3.74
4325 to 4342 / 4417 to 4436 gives -3.73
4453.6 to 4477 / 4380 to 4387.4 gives -3.78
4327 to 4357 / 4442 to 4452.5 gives -3.73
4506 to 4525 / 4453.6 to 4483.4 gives -3.79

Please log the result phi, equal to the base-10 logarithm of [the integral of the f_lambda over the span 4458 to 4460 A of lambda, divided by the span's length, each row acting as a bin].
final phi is 1.20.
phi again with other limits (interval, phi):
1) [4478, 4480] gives 1.21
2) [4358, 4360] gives 1.22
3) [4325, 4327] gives 1.18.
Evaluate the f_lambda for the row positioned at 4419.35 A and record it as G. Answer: 16.65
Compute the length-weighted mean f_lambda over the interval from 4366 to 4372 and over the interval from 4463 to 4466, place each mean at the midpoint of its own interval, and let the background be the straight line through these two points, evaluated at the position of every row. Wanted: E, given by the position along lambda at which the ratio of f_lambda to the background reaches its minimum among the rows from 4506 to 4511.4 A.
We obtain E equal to 4510.85 A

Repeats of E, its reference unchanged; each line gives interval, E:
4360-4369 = 4364.74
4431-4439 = 4431.58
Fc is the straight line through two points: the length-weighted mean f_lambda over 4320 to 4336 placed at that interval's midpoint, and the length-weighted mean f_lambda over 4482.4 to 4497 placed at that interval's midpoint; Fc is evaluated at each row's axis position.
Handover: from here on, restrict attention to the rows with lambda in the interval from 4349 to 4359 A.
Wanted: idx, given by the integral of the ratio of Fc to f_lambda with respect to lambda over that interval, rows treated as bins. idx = 10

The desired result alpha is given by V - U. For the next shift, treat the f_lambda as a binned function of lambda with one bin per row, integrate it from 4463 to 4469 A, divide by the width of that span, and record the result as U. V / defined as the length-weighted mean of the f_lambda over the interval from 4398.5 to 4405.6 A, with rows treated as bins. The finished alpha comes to 0.00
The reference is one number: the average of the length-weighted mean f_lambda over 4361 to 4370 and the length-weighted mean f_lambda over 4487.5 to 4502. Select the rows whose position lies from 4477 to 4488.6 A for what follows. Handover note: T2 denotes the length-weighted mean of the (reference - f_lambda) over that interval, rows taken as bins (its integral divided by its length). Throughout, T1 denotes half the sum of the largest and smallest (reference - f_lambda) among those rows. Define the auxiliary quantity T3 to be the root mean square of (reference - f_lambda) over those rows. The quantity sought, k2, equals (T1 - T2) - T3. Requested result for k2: -0.48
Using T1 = 0.15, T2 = 0.247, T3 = 0.38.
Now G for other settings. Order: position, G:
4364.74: 16.15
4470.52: 16.7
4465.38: 16.52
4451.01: 16.03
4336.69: 13.76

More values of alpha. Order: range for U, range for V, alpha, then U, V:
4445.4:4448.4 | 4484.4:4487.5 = -0.20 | 16.3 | 16.1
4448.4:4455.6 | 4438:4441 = 0.45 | 16.1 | 16.6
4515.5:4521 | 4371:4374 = 0.72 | 16.4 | 17.2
